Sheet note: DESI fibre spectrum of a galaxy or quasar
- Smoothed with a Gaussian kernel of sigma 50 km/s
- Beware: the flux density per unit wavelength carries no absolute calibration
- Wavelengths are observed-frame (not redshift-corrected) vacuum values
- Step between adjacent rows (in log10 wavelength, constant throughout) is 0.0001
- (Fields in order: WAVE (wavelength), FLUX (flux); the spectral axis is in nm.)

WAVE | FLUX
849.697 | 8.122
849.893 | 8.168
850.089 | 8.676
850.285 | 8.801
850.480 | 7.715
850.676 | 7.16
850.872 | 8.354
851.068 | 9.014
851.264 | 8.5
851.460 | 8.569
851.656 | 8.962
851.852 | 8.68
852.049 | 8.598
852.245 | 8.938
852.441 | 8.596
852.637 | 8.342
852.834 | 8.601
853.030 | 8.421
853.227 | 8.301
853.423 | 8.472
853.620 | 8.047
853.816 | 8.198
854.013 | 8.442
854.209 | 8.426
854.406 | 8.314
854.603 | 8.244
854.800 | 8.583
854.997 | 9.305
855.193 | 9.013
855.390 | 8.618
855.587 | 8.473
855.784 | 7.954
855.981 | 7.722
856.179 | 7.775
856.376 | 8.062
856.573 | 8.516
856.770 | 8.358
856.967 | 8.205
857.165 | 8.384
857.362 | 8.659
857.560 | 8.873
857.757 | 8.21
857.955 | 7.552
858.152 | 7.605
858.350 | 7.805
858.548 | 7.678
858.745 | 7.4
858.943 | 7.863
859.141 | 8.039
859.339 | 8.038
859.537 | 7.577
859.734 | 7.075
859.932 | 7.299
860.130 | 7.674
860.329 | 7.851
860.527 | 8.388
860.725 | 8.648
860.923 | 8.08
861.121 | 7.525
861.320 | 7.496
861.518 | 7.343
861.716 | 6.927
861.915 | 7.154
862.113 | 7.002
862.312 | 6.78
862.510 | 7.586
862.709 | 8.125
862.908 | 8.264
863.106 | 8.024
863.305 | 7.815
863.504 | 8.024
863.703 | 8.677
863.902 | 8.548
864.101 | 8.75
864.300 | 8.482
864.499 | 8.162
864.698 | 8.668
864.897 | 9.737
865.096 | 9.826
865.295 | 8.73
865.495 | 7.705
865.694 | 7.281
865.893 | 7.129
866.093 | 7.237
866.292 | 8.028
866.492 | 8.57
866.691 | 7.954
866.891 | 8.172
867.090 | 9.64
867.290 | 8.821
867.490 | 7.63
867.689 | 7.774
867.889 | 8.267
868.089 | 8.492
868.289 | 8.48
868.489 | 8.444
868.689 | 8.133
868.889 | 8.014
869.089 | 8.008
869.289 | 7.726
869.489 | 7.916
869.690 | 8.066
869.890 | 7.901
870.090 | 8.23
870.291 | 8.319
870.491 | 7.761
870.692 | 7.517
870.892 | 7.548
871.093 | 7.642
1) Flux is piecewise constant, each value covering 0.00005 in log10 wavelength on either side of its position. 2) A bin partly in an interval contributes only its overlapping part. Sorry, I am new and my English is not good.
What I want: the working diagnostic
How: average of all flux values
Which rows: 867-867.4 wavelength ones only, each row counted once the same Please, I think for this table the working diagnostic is 9.2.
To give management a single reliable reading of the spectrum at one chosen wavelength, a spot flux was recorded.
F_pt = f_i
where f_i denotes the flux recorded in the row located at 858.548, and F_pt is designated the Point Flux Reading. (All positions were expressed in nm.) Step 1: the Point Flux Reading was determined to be 7.678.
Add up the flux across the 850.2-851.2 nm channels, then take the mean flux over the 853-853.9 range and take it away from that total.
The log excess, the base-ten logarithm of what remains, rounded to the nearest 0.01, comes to 1.52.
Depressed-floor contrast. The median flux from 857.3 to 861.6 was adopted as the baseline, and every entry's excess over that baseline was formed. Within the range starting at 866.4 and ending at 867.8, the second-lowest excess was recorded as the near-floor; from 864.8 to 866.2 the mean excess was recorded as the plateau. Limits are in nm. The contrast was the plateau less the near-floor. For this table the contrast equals 0.46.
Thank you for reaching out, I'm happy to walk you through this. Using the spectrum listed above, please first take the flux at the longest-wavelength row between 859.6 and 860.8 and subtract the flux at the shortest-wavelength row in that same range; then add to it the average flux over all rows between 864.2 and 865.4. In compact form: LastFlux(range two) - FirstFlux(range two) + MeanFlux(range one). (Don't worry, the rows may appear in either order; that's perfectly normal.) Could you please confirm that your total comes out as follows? 10.5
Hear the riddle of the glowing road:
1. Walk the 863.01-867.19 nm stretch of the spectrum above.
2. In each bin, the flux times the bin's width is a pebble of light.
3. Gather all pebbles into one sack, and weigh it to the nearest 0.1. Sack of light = 34.9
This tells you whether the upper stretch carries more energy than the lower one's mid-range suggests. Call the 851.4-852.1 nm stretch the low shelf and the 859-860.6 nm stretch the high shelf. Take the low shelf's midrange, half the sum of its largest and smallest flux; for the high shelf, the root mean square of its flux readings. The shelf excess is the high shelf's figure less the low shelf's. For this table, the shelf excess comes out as -1.0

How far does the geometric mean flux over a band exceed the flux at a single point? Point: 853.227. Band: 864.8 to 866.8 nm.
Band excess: -0.13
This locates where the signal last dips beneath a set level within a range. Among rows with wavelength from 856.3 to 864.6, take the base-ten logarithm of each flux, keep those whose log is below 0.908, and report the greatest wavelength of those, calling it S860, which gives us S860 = 863.504 nm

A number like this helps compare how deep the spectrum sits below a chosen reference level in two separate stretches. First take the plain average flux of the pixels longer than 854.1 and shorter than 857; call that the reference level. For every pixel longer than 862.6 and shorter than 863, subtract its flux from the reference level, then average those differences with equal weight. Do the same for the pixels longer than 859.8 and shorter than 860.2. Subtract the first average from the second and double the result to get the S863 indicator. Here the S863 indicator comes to 1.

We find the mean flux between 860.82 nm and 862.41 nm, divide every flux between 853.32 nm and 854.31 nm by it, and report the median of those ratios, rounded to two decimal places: 1.16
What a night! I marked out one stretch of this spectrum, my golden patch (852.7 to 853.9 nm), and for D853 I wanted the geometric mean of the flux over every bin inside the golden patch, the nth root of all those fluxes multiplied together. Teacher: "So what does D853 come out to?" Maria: 8.3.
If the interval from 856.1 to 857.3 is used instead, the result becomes 8.2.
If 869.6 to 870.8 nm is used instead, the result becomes 8.0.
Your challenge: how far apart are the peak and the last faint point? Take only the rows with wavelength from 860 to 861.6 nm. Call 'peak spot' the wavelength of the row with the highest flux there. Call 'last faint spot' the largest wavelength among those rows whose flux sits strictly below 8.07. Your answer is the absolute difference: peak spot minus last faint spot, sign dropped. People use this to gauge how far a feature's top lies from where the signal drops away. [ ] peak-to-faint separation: 0.79 nm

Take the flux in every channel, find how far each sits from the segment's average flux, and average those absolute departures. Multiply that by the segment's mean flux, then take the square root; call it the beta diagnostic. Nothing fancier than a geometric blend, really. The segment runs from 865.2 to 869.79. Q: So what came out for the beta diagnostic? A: 1.84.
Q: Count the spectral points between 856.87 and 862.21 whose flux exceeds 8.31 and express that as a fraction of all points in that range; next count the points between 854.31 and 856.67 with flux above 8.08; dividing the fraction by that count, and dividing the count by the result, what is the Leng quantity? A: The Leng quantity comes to 346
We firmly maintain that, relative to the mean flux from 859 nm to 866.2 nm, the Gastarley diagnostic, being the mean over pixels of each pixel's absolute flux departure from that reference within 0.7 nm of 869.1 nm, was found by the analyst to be 0.17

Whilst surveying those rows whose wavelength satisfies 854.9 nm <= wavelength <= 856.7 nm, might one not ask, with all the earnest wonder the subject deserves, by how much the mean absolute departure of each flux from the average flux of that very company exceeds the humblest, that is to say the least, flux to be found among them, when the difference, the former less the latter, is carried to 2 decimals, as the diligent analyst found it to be -7.27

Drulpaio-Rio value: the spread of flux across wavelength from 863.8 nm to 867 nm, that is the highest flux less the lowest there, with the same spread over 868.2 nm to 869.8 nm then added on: 3.5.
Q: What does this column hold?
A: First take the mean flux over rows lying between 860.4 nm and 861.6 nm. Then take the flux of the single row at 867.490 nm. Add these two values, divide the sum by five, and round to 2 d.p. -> 3.11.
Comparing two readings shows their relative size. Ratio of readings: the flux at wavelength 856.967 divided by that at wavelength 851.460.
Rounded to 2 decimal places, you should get 0.96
